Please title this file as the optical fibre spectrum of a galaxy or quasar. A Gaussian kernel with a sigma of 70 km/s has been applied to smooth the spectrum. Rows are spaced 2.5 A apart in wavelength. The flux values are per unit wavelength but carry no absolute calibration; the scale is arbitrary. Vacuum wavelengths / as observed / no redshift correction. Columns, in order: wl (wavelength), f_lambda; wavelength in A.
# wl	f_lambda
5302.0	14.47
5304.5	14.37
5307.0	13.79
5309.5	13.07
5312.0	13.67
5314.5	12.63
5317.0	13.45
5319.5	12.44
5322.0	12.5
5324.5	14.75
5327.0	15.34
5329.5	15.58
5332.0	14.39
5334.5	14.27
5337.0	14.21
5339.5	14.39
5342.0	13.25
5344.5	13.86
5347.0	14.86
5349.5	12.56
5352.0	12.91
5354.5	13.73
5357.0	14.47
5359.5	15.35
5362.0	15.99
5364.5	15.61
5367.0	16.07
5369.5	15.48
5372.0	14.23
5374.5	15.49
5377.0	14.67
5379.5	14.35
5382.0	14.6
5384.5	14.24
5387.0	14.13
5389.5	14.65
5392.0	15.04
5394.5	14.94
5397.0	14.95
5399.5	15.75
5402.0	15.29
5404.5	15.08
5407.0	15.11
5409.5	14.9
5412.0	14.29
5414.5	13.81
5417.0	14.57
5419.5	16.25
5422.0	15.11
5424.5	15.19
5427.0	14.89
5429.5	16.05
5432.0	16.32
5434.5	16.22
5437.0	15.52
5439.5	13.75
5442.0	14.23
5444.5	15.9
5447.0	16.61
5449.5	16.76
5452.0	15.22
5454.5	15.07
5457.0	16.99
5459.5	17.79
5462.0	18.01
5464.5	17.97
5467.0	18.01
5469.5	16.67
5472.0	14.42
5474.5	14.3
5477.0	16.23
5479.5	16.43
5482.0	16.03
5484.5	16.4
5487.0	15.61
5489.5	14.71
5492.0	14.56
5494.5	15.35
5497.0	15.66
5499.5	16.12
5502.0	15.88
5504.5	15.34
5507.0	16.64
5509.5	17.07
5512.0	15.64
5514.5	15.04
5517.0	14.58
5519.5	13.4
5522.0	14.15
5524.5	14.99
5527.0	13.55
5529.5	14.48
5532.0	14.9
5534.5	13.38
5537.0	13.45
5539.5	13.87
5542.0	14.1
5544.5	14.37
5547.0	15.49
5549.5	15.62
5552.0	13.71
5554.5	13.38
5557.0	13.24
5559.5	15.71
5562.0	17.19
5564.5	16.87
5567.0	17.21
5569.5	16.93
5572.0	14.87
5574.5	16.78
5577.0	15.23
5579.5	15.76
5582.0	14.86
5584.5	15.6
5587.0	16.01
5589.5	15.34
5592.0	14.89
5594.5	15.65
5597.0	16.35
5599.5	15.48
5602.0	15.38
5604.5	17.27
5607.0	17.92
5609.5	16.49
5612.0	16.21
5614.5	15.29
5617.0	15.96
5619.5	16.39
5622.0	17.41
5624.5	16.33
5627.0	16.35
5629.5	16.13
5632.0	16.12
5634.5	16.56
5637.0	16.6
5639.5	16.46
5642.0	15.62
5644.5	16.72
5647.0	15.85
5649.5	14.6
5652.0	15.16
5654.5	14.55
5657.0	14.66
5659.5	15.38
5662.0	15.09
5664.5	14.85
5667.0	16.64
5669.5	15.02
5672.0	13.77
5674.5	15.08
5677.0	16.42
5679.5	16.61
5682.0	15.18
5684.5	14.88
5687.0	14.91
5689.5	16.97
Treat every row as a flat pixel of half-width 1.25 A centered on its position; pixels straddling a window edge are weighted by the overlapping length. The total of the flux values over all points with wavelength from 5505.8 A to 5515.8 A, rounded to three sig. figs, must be 64.4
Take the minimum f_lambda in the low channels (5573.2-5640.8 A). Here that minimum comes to 14.86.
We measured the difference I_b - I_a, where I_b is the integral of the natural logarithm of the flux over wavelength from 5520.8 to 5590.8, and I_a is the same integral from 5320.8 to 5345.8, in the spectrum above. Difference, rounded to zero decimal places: 123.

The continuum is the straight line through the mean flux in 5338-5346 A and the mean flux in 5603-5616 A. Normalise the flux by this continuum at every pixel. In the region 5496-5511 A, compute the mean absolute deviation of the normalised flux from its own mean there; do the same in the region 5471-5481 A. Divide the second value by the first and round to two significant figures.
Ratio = 2.1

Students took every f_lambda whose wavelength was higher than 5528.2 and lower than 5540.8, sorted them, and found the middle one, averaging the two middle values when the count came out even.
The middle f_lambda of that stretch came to 13.9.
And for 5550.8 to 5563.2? 13.7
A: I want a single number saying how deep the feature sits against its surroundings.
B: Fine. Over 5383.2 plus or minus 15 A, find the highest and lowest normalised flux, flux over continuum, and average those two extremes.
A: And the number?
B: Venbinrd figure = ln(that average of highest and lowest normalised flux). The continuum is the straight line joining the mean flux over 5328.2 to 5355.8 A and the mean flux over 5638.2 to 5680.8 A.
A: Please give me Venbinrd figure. 0.044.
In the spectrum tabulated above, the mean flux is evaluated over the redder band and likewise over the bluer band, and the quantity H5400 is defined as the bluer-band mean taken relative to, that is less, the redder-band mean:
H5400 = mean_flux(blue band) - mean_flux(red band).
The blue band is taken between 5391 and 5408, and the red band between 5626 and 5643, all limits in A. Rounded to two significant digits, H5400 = -1.1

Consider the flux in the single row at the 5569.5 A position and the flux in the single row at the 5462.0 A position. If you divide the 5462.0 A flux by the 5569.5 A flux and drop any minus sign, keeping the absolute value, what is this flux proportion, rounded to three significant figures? 1.06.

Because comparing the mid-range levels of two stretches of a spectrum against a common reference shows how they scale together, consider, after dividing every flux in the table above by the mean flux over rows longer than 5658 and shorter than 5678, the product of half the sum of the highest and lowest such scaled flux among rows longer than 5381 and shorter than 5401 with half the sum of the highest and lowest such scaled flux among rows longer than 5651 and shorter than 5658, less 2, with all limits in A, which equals -1.05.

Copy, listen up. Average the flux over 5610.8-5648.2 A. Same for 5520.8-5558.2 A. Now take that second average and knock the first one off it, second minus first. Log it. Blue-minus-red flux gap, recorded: -2.1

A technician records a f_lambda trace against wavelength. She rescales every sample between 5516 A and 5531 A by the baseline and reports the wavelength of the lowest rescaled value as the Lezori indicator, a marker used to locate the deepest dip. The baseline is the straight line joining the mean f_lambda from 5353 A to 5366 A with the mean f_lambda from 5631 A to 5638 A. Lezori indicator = 5519.5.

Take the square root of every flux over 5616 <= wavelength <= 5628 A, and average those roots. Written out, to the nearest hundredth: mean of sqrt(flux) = 4.06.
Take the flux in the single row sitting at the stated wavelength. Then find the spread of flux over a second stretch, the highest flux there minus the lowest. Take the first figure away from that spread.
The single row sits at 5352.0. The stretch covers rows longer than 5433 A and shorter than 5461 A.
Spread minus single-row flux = -8.9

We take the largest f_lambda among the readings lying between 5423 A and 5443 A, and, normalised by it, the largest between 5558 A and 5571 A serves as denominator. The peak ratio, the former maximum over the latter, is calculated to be 0.95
